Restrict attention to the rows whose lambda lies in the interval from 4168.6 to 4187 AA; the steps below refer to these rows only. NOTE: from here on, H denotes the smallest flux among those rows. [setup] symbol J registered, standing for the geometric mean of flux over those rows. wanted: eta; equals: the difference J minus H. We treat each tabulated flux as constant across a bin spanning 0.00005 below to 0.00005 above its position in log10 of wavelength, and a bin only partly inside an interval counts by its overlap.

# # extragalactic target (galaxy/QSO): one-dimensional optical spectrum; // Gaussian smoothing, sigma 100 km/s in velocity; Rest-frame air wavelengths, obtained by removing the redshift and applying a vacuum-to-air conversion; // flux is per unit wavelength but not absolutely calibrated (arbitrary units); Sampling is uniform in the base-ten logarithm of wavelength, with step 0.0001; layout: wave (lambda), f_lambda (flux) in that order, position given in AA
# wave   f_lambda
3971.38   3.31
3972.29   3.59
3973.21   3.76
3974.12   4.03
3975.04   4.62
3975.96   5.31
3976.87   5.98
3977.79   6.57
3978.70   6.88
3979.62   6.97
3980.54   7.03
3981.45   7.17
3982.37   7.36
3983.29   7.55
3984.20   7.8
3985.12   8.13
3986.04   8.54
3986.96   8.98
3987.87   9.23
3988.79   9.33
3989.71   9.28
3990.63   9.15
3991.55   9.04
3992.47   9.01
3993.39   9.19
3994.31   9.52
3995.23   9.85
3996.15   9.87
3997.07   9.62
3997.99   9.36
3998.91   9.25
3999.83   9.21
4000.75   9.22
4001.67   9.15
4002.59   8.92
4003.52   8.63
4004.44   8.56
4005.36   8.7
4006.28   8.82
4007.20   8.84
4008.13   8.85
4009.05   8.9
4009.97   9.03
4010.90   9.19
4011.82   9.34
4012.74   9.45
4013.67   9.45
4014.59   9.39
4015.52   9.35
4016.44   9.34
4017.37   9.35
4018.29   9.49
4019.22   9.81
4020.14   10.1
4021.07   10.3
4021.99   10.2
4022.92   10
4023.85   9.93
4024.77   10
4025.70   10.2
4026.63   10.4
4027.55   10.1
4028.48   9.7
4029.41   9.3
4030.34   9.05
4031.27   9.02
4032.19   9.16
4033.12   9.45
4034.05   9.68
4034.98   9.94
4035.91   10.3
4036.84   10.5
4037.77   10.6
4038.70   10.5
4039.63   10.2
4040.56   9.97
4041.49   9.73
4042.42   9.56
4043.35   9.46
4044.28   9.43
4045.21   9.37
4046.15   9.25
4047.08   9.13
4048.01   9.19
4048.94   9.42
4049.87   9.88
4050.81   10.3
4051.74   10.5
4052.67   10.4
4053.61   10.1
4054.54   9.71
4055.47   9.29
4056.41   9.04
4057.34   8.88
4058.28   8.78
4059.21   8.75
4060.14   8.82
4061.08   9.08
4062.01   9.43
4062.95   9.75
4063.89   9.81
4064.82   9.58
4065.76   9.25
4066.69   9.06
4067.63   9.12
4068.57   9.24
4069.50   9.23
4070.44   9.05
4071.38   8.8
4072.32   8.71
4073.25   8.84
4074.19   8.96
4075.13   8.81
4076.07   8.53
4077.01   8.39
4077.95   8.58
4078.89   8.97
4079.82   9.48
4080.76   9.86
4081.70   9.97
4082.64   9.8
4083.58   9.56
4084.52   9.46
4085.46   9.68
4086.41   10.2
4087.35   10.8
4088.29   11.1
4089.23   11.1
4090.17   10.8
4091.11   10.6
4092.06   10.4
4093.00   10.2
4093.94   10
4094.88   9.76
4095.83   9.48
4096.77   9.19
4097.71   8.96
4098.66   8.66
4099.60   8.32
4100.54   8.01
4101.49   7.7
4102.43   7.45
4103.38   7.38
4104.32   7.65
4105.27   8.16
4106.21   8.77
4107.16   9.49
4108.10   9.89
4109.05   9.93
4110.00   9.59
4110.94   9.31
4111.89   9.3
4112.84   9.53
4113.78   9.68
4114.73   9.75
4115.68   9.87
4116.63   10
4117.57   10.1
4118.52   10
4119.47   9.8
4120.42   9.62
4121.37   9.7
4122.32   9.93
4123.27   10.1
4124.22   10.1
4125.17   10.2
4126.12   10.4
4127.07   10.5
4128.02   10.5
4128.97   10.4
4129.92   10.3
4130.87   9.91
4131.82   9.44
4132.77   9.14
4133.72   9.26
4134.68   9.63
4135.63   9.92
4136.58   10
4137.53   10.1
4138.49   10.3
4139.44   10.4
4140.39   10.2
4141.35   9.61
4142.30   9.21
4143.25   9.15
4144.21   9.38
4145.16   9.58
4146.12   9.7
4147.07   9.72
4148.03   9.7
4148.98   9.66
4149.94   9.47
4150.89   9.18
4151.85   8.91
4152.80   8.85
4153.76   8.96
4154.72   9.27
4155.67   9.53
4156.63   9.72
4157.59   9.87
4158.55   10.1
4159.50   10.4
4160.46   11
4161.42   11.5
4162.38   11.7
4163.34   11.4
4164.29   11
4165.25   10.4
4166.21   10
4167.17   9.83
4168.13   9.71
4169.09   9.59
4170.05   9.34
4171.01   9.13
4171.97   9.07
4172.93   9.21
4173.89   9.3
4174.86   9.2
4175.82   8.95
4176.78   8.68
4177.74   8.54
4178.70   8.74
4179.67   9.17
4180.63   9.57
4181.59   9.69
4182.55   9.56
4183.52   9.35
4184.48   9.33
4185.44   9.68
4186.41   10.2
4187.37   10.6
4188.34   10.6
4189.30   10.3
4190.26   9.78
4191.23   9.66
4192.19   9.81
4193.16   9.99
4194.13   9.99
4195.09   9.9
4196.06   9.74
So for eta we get 0.7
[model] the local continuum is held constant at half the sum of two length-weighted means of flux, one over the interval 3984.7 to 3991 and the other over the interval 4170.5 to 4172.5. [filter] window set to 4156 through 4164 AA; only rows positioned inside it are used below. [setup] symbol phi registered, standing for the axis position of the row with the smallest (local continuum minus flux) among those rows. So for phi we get 4162.38 AA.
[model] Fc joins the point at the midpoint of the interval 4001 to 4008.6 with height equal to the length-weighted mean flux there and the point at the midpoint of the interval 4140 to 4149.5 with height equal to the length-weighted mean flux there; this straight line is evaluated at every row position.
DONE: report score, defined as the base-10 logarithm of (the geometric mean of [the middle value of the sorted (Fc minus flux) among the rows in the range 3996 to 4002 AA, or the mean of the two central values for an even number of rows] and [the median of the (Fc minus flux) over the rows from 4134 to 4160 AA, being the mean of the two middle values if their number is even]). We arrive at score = -0.7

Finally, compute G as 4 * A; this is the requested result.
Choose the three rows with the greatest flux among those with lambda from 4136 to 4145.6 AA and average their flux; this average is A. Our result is 41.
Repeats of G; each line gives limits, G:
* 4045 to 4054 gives 42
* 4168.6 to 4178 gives 38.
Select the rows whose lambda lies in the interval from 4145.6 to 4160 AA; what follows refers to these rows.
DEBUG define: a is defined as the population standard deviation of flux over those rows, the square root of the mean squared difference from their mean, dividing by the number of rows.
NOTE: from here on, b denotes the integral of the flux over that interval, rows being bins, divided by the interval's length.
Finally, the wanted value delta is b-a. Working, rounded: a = 0.42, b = 9.5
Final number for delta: 9.11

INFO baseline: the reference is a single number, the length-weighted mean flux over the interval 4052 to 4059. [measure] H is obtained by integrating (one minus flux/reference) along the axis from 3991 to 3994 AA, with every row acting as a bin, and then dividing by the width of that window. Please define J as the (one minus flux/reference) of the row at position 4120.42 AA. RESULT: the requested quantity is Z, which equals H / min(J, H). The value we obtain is -2.3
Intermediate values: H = 0.038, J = -0.02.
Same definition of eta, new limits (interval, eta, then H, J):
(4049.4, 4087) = 0.9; 8.39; 9.33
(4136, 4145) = 0.7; 9.15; 9.81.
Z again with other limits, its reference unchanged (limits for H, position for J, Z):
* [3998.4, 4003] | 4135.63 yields -0.7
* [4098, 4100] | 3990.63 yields 3.0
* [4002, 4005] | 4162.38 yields -0.3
